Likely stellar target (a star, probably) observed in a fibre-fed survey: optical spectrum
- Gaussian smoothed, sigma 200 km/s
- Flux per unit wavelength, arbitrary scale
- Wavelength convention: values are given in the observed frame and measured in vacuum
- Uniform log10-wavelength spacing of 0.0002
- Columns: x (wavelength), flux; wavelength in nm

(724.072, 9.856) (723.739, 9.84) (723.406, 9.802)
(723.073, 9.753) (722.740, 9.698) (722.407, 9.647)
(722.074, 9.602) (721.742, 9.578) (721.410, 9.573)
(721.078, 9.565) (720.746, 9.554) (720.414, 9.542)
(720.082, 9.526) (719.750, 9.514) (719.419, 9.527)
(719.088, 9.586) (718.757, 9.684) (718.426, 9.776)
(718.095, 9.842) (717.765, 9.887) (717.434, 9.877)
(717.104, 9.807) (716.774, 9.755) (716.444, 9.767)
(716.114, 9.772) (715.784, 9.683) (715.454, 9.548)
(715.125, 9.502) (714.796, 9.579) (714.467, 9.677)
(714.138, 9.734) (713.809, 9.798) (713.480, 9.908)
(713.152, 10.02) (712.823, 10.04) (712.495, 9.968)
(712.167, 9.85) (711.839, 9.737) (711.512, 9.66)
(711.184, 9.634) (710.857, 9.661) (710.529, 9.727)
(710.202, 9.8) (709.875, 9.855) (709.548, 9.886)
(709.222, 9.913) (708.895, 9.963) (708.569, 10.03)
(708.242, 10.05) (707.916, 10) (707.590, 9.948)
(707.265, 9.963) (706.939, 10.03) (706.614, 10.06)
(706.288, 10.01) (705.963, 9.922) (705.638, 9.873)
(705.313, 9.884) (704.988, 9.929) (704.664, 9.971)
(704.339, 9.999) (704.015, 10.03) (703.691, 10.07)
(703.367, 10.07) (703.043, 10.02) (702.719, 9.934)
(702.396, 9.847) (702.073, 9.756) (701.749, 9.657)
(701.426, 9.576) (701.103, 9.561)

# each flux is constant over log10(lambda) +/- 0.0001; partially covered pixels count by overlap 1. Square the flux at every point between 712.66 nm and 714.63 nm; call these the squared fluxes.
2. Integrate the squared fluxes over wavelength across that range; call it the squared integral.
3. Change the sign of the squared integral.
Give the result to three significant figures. -192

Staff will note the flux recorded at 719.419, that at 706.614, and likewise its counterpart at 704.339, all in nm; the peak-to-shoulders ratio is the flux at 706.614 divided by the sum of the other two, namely 0.515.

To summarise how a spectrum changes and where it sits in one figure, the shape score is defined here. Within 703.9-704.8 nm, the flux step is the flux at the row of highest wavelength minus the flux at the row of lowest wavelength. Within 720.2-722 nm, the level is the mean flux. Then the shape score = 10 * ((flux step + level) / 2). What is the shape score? 47.5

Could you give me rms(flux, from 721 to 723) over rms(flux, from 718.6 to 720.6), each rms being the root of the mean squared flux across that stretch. 1.00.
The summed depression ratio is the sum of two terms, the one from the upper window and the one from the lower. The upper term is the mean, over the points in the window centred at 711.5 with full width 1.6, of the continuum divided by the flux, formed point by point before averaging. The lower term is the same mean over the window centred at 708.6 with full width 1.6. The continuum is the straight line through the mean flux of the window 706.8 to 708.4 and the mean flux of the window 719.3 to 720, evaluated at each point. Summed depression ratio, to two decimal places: 2.01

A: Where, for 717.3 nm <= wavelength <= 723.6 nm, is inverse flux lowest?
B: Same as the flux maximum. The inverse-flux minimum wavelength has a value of 717.765 nm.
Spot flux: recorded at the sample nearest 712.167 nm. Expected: 9.85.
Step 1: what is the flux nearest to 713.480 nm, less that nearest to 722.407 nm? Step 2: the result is 0.26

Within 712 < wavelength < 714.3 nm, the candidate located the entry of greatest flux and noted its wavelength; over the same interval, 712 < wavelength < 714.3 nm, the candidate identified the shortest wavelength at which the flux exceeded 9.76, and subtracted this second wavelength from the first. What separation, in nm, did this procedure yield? 0.66 nm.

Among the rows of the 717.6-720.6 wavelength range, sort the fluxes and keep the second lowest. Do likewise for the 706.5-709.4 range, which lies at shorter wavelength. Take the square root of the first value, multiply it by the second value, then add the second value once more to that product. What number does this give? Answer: 40.7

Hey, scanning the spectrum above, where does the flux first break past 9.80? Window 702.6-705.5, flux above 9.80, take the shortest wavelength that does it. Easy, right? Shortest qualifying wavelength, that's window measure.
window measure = 702.719 nm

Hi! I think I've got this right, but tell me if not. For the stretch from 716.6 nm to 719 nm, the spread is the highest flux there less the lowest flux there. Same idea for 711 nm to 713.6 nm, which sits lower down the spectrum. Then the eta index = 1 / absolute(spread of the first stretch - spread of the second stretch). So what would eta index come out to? 4.9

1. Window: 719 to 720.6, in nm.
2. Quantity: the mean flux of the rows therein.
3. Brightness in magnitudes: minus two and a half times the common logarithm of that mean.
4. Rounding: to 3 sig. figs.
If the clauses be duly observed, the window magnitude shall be -2.45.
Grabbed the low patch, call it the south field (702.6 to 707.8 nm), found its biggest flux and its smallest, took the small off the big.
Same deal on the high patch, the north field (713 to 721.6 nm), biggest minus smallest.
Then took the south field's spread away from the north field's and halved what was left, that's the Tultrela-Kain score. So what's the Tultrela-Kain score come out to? 0.16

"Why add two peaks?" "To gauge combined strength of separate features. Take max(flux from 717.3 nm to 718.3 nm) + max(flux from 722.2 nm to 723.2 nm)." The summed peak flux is 19.6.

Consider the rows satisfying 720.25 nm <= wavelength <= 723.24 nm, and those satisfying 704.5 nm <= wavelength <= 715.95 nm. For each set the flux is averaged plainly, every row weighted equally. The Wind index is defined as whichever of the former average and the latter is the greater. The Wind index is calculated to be 9.85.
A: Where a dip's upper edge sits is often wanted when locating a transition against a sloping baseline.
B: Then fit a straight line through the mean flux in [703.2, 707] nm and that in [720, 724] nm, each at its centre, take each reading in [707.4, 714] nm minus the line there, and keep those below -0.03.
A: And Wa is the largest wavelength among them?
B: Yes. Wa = 711.839 nm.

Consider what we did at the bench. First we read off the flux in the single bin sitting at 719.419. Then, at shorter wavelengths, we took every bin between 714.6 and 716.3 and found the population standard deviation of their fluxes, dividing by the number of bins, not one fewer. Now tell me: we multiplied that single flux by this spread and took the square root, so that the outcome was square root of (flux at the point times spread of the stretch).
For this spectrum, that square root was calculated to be 0.97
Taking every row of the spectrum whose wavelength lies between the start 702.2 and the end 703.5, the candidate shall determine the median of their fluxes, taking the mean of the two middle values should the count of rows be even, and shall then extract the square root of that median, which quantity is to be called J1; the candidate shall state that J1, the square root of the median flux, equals 3.16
